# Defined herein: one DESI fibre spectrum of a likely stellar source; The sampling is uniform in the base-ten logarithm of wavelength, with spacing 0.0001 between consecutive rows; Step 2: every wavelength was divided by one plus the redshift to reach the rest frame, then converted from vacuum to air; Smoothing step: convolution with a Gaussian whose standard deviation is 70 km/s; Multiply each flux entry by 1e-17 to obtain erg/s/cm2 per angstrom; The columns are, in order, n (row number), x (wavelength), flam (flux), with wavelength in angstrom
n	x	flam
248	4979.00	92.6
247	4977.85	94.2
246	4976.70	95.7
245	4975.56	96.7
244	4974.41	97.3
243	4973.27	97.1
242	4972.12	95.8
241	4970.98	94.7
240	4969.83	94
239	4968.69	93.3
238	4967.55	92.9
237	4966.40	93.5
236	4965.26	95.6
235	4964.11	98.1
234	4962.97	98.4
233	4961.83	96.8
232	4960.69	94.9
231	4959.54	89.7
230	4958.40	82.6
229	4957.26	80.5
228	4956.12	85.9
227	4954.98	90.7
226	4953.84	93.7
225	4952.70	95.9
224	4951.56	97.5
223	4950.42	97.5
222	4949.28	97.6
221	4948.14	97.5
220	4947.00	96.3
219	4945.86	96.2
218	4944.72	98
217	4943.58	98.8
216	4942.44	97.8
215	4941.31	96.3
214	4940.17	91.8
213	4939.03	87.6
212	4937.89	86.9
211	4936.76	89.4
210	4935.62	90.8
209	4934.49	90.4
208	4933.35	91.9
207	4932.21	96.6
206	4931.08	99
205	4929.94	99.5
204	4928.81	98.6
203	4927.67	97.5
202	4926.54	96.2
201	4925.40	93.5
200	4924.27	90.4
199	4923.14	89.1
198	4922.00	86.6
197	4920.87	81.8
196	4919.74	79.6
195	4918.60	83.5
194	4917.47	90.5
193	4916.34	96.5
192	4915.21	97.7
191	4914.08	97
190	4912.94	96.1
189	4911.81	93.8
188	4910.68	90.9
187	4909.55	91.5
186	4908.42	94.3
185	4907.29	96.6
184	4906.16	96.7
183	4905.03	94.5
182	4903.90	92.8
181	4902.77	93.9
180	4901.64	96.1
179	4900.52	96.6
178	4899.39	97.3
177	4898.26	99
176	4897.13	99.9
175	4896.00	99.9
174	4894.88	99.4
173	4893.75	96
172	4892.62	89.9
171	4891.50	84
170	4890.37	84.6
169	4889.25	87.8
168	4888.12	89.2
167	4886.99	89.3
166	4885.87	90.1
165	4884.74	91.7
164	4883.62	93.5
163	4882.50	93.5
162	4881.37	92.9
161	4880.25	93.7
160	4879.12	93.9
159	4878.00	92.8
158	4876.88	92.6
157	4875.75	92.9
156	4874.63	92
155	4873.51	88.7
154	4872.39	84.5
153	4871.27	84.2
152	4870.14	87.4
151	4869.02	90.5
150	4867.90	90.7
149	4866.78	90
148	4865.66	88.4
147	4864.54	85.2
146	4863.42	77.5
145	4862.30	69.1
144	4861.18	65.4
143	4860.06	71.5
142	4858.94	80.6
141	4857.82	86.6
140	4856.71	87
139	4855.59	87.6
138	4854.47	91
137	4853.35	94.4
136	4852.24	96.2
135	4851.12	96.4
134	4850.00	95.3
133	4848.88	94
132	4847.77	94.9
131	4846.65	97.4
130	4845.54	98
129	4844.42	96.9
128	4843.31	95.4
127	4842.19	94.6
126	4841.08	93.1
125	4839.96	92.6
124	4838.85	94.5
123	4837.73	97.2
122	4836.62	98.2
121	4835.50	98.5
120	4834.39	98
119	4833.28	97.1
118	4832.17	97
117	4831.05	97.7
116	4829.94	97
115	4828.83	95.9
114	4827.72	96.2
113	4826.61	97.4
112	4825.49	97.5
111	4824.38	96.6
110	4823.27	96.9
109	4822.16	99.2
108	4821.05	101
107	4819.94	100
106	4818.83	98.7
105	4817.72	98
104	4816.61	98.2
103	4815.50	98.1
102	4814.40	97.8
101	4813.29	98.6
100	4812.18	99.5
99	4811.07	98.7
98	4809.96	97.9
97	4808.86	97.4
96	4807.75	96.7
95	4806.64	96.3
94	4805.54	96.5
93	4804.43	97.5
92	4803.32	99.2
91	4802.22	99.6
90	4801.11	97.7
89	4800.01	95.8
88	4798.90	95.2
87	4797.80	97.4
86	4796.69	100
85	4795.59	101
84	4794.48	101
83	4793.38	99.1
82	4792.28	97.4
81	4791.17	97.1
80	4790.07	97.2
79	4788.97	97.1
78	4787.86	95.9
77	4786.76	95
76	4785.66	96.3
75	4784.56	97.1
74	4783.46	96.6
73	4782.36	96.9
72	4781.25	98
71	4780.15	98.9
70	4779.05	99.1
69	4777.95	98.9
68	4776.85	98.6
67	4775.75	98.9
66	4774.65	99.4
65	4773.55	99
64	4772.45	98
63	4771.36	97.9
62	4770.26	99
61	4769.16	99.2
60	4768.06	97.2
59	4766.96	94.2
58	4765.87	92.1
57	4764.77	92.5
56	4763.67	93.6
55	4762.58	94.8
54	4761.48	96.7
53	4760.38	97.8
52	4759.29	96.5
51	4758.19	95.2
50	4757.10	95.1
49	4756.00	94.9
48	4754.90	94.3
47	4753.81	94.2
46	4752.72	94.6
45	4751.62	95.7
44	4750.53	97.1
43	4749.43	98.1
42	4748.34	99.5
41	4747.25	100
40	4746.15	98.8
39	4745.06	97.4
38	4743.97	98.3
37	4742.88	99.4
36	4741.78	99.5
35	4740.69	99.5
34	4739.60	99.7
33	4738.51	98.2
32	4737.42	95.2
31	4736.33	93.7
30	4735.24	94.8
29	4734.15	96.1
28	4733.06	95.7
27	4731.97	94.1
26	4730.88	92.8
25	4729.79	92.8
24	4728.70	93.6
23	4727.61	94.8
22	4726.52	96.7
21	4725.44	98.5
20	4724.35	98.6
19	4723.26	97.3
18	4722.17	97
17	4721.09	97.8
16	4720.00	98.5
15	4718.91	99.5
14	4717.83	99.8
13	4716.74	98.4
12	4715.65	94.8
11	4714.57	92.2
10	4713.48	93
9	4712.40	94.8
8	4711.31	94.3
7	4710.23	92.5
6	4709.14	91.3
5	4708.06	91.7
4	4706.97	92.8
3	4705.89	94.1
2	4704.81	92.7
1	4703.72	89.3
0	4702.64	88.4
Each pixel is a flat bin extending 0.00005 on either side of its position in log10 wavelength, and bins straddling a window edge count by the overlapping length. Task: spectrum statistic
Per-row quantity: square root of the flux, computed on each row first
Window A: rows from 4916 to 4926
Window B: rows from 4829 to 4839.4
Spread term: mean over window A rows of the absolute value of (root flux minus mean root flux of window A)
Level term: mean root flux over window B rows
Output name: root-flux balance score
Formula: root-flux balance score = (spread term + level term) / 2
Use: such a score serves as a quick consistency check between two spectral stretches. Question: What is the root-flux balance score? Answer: 5.05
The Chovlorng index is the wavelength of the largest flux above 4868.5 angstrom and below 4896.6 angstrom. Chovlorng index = 4896.00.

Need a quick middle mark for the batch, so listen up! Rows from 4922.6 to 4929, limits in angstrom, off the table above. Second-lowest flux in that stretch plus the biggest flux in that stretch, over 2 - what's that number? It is 94.5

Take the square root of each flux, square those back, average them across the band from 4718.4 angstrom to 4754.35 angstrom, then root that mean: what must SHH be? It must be 9.84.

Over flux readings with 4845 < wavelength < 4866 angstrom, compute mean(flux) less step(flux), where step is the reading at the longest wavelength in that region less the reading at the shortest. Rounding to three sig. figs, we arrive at 96.8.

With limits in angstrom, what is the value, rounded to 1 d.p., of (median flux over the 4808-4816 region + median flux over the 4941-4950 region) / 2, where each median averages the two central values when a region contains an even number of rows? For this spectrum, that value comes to 97.8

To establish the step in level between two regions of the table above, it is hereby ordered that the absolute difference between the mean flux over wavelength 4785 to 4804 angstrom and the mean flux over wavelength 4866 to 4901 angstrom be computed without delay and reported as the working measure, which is 5.9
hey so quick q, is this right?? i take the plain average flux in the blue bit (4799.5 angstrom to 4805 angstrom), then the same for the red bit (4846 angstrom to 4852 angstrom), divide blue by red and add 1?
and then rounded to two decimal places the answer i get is 2.02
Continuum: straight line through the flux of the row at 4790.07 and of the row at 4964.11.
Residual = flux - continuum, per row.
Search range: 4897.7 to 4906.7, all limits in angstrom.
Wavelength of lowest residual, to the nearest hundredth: 4903.90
